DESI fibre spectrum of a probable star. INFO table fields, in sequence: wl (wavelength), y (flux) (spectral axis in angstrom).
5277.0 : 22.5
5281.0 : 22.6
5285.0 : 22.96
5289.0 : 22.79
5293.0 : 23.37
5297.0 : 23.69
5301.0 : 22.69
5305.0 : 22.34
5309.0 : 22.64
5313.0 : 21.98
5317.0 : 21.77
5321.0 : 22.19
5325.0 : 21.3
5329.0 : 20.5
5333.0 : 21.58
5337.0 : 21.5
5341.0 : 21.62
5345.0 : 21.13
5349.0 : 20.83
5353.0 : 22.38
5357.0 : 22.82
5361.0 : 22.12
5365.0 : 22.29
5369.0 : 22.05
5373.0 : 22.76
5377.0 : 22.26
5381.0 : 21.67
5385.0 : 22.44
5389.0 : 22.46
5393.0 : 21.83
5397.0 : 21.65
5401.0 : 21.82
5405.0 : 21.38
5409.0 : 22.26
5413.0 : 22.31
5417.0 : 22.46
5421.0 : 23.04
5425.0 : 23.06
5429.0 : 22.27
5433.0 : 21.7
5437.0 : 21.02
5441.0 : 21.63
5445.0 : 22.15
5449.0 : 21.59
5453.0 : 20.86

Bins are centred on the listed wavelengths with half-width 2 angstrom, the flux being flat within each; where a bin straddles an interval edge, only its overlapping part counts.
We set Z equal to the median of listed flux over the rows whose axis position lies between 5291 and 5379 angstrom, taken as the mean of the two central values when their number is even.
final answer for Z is 22.2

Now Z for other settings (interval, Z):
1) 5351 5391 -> 22.3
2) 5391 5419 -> 21.8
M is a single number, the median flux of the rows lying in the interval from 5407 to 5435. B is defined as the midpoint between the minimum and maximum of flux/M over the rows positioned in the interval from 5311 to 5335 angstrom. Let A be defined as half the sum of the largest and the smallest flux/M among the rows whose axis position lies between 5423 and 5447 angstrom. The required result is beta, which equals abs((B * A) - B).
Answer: 0.012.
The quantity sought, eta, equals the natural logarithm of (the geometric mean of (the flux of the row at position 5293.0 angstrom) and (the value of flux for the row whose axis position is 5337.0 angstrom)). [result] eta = 3.11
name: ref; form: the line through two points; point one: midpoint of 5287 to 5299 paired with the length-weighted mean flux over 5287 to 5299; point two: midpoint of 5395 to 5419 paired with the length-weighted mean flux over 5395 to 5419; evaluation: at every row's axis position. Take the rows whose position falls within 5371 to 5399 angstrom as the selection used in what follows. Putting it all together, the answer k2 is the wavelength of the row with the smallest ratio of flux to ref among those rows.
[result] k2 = 5381.0 angstrom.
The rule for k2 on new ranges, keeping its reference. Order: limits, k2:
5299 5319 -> 5317.0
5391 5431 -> 5405.0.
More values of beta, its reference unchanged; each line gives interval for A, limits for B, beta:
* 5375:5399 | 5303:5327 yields 0.011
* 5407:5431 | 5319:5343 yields 0.015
